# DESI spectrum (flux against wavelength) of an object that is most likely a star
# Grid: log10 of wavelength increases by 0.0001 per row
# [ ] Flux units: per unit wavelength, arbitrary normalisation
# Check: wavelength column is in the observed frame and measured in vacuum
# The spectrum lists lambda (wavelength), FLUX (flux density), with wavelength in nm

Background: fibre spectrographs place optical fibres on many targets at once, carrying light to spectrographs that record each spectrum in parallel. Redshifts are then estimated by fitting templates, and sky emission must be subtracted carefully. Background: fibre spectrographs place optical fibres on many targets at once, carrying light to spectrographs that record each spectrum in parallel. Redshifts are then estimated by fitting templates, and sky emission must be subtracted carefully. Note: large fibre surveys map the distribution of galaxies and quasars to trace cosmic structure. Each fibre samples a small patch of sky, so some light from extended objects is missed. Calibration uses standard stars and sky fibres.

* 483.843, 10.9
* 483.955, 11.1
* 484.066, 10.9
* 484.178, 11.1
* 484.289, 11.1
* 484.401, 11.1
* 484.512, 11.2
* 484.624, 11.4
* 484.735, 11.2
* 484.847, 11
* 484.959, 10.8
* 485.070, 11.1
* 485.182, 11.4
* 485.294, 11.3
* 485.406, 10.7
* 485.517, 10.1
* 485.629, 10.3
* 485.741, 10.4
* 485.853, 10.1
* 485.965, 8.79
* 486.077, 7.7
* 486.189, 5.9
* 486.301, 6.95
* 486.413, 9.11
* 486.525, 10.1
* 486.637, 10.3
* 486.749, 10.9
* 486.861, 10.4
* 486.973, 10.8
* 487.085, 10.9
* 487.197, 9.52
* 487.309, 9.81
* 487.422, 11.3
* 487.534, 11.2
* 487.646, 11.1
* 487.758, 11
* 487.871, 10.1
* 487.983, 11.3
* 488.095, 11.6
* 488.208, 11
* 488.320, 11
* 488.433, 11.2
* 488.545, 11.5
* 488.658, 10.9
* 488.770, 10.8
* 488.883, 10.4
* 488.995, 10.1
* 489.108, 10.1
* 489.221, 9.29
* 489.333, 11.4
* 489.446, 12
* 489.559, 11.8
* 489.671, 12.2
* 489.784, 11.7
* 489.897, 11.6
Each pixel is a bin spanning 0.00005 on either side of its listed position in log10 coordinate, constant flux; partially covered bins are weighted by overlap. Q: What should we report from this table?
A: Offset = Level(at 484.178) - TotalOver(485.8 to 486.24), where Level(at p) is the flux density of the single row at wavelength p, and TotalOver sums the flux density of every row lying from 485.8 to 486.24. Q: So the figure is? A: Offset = -21.4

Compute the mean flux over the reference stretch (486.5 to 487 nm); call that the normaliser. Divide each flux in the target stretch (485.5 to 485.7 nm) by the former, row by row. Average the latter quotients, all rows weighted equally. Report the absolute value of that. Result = 0.97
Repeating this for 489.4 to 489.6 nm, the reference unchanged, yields 1.13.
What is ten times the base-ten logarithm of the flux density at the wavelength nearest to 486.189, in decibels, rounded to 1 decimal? 7.7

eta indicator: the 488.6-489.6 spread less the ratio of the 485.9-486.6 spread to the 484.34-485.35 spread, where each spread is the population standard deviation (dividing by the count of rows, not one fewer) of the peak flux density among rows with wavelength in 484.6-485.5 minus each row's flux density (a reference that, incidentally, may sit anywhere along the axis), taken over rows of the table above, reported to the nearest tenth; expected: -6.9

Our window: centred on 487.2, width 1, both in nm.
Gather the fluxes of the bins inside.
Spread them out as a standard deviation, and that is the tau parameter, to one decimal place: 0.6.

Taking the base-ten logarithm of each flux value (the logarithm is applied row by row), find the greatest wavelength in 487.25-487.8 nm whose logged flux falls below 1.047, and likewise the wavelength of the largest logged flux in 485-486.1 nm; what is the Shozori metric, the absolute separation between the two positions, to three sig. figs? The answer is 2.58 nm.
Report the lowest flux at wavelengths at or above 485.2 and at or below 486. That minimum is 8.79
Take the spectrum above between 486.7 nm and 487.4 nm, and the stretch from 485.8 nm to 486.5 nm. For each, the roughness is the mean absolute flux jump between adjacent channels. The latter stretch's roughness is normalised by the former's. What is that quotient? 2.78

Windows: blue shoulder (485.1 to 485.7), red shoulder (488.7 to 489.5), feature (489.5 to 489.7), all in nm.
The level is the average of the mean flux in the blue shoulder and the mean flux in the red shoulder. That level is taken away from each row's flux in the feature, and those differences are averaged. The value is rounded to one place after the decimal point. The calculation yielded 1.3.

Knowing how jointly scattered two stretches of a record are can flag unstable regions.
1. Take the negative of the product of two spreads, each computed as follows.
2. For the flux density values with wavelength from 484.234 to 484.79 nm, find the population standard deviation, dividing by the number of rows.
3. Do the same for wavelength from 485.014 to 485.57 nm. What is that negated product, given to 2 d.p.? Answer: -0.05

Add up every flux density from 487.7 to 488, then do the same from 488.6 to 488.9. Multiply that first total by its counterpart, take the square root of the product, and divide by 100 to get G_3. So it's 0.322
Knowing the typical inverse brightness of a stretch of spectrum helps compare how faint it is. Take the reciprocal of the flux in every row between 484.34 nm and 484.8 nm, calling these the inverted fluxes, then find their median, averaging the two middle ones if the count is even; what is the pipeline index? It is 0.0893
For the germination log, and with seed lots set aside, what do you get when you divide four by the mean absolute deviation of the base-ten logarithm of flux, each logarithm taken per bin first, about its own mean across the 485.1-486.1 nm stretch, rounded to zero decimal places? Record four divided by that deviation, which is 105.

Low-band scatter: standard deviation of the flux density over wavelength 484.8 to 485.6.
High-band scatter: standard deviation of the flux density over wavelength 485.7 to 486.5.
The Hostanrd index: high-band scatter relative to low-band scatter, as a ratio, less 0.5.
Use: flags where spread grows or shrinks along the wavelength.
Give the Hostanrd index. 3.3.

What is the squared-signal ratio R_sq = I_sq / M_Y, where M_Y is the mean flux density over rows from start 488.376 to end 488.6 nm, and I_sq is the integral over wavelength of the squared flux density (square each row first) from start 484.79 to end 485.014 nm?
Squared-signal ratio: 2.34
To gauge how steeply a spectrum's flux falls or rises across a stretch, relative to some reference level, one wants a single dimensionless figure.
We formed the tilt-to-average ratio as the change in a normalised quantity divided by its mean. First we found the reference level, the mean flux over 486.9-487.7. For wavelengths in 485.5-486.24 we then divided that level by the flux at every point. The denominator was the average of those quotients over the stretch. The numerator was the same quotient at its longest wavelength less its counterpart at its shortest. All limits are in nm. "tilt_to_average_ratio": 0.61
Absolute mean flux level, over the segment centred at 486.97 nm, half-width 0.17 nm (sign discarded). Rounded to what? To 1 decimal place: 10.7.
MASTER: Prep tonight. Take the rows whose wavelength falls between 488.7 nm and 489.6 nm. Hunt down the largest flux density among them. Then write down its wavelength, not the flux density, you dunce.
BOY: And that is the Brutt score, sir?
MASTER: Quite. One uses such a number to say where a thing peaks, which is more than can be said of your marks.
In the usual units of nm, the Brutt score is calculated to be 489.446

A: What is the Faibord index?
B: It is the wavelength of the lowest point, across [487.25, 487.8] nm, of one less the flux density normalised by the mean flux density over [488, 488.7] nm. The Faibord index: 487.422 nm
